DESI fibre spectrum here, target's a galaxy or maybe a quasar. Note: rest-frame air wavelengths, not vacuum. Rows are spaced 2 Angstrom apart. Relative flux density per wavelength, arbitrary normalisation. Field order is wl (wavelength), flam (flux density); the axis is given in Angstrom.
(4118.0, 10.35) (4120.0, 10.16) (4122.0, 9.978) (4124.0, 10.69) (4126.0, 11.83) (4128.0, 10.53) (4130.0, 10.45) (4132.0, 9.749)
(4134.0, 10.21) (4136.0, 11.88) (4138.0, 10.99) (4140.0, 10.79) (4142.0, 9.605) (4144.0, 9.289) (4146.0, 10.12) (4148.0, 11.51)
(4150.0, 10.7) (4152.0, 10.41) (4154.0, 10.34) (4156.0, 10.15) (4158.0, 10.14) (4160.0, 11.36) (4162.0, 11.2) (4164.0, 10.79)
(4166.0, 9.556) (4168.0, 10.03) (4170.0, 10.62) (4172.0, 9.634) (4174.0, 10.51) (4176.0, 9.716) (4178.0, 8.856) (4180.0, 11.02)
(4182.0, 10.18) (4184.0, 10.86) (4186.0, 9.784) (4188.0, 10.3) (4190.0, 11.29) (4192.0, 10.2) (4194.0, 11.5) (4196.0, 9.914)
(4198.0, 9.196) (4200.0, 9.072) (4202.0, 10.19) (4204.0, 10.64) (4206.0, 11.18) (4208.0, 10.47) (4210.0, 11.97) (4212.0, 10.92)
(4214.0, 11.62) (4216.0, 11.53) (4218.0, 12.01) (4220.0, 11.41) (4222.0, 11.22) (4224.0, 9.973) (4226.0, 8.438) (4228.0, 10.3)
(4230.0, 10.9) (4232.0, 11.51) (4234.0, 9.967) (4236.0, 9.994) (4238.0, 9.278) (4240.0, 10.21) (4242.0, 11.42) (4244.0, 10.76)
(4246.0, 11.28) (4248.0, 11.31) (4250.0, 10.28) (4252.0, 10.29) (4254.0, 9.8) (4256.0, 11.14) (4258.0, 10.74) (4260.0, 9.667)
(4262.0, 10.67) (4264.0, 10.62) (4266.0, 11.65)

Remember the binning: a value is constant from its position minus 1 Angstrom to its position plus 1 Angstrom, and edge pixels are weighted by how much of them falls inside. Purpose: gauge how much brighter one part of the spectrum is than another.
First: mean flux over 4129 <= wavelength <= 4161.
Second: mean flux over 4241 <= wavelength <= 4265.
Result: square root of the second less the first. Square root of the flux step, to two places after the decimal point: 0.43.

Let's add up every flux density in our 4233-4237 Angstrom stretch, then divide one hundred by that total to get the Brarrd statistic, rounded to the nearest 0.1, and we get 5.0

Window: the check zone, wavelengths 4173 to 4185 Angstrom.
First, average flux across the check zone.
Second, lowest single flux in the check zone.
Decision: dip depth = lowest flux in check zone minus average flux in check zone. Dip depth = -1.33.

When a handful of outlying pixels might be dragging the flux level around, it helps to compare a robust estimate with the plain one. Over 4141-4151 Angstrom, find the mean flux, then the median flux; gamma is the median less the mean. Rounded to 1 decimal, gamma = -0.1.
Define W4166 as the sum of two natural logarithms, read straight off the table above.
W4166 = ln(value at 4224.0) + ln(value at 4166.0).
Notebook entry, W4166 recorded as 4.56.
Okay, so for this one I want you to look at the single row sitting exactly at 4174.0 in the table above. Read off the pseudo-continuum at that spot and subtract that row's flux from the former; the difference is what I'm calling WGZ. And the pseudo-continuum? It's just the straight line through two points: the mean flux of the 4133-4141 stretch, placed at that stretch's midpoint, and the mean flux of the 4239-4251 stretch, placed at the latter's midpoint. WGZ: 0.4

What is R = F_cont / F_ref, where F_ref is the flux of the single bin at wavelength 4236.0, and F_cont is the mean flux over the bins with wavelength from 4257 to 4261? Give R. 1.02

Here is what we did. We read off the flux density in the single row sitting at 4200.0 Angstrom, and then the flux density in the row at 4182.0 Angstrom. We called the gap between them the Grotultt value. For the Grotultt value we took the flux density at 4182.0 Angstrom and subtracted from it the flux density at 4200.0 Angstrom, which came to 1.1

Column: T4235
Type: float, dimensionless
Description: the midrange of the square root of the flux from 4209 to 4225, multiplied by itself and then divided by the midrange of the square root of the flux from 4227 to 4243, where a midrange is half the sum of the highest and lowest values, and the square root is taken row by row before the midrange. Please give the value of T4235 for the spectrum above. 3.41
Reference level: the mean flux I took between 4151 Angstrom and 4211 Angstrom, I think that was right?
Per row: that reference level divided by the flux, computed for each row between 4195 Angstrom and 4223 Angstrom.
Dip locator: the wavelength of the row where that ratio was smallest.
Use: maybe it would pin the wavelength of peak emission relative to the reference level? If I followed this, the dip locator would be 4218.0 Angstrom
